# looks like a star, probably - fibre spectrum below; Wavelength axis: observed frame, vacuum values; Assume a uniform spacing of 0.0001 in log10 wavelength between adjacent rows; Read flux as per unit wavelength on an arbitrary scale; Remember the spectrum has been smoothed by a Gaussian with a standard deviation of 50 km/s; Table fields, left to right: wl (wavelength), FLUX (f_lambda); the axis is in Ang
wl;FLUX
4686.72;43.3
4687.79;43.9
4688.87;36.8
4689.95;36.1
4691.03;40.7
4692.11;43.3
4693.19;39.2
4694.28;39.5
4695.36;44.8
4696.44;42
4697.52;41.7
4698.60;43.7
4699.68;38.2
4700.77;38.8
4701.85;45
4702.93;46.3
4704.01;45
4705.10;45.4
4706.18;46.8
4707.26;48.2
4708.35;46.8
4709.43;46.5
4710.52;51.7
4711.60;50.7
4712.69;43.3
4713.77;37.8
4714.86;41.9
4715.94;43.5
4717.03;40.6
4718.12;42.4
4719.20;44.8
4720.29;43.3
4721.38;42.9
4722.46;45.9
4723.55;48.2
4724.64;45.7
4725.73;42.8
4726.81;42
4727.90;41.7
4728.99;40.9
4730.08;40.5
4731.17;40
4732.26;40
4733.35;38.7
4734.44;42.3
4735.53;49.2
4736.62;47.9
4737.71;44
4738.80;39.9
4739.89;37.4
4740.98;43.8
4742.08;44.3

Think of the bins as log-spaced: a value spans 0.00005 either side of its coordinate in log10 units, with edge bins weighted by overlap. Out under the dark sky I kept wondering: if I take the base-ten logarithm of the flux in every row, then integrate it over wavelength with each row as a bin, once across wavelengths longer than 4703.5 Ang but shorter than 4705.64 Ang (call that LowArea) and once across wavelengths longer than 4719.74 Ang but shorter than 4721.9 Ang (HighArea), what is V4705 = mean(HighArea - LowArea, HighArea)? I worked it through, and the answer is 1.8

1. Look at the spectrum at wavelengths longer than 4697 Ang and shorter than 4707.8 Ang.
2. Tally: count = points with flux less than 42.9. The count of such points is 3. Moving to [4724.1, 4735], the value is 9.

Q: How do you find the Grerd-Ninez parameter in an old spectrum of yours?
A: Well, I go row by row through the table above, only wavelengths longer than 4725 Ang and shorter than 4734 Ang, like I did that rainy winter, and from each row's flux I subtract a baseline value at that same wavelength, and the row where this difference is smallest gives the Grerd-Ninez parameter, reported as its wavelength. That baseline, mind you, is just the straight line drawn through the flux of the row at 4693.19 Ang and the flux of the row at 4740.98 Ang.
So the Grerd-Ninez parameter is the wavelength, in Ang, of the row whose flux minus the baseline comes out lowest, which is 4733.35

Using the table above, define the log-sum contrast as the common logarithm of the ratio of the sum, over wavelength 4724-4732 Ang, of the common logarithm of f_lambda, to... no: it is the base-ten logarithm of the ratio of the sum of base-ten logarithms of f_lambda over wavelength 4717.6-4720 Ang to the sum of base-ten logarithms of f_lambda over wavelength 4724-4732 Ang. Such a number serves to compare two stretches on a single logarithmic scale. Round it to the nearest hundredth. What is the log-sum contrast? -0.54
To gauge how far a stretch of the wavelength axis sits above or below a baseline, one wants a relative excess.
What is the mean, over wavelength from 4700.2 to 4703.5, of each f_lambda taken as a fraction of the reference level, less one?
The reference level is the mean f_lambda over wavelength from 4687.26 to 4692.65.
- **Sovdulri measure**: 0.080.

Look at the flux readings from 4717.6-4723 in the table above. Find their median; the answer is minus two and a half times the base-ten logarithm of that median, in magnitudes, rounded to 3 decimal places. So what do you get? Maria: -4.091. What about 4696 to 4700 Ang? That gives -4.054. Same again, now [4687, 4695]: -3.991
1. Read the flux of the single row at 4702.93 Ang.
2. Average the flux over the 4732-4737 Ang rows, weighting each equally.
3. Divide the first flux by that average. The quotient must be 1.06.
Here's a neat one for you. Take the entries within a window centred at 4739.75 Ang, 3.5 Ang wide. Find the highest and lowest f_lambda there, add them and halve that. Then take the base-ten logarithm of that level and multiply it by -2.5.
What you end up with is -4.02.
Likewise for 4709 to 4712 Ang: -4.23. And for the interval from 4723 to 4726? -4.15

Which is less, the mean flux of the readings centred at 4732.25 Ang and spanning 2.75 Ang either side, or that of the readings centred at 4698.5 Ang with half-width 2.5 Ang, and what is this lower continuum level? 40.3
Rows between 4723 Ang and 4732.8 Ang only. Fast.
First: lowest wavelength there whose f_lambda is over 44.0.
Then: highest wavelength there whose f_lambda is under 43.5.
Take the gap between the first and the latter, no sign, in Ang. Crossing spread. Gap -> 8.7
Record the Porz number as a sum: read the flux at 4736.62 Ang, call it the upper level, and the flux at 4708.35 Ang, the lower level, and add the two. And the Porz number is 95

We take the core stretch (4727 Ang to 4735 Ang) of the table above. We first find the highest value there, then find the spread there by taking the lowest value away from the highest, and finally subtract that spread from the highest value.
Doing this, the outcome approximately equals 38.7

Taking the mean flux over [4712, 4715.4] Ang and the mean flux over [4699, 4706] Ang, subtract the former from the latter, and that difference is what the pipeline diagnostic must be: 2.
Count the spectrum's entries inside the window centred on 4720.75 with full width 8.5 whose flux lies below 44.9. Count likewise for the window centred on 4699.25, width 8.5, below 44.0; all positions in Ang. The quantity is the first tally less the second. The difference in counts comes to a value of 0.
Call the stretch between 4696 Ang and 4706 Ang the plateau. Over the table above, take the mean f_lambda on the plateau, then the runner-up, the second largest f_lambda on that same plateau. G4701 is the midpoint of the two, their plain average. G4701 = 44.2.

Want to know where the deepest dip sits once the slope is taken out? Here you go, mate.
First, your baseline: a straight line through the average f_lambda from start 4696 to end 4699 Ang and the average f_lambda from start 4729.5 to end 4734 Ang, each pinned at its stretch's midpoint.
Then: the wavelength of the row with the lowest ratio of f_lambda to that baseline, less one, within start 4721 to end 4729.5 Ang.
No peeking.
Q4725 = 4728.99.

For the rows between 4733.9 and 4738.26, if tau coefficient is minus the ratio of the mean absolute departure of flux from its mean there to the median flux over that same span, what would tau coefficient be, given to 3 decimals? -0.059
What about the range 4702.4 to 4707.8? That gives -0.020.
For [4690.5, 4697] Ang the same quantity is -0.043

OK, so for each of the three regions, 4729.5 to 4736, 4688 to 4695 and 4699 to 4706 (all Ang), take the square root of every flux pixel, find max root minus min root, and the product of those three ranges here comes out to 0.28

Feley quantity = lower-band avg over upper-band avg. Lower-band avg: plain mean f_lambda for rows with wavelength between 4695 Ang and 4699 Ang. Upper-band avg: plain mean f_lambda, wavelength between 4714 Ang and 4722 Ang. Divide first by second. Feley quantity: 1.01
